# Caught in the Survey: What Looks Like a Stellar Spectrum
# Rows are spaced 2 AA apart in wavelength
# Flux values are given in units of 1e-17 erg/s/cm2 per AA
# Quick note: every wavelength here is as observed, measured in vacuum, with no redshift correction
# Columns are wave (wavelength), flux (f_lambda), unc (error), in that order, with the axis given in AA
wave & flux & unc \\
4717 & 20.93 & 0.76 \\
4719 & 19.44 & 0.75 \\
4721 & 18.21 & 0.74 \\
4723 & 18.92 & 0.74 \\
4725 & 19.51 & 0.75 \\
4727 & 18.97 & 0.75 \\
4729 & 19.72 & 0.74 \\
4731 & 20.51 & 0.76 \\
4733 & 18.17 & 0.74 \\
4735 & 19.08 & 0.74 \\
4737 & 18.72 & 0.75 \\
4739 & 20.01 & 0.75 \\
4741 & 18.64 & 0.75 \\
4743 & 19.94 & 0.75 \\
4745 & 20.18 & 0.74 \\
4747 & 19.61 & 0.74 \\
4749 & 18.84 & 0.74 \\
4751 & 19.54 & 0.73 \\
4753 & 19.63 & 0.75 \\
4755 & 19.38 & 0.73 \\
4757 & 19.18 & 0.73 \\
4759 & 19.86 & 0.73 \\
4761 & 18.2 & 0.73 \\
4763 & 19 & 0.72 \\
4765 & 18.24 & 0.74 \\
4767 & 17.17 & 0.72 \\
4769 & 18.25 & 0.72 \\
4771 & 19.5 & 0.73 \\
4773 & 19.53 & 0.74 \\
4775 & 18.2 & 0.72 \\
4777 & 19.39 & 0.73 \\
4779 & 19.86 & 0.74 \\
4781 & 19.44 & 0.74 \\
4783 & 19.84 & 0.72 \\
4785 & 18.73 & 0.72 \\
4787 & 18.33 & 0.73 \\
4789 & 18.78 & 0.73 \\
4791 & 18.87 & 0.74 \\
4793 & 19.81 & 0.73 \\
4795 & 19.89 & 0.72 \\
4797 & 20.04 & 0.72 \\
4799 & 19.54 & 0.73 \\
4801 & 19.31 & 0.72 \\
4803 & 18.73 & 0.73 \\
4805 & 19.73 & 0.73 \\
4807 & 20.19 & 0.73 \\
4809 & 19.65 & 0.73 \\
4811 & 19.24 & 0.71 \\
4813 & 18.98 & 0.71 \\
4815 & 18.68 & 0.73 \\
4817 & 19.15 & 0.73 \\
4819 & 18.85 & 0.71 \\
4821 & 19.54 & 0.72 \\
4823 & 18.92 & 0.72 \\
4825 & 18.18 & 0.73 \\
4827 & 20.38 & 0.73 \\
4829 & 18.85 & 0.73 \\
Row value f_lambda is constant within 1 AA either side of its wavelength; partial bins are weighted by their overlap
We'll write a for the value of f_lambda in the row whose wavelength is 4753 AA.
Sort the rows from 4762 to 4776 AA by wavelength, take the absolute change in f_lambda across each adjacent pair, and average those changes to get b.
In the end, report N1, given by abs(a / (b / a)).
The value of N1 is 419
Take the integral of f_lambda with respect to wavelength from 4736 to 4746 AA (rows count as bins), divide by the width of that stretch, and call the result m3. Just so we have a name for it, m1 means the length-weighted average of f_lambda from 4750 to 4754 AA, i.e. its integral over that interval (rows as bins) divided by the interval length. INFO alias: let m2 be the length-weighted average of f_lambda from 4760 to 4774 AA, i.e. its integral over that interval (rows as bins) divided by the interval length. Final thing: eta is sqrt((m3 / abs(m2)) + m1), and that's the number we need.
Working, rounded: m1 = 19.6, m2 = 18.6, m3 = 19.5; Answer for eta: 4.543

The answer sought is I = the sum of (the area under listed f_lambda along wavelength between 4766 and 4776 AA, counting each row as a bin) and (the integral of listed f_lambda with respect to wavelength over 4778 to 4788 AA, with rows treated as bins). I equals 378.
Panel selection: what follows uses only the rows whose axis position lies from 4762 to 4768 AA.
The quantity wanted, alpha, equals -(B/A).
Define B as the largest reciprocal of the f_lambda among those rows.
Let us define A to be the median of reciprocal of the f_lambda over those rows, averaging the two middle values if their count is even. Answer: -1.06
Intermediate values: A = 0.0548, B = 0.0582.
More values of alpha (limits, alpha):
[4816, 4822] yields -1.02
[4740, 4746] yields -1.07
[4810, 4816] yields -1.02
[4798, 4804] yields -1.03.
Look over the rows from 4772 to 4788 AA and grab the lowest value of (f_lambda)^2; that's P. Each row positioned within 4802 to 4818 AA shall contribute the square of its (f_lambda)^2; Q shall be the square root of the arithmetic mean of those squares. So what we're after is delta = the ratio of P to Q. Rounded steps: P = 331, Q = 373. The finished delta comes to 0.888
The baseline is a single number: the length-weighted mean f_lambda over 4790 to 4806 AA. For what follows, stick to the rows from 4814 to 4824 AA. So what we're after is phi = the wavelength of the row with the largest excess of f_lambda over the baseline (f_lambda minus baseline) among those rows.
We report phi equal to 4821 AA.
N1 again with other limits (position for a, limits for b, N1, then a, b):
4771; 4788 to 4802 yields 1146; 19.5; 0.3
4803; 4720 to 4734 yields 368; 18.73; 1.0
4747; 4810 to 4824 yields 874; 19.61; 0.4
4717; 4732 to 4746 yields 481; 20.93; 0.9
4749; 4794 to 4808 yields 729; 18.84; 0.5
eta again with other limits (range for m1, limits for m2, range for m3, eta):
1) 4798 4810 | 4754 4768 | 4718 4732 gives 4.534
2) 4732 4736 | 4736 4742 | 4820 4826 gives 4.429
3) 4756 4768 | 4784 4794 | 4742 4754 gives 4.432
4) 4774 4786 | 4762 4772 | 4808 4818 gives 4.504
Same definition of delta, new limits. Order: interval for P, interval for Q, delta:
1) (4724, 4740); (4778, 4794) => 0.893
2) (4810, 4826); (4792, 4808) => 0.854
